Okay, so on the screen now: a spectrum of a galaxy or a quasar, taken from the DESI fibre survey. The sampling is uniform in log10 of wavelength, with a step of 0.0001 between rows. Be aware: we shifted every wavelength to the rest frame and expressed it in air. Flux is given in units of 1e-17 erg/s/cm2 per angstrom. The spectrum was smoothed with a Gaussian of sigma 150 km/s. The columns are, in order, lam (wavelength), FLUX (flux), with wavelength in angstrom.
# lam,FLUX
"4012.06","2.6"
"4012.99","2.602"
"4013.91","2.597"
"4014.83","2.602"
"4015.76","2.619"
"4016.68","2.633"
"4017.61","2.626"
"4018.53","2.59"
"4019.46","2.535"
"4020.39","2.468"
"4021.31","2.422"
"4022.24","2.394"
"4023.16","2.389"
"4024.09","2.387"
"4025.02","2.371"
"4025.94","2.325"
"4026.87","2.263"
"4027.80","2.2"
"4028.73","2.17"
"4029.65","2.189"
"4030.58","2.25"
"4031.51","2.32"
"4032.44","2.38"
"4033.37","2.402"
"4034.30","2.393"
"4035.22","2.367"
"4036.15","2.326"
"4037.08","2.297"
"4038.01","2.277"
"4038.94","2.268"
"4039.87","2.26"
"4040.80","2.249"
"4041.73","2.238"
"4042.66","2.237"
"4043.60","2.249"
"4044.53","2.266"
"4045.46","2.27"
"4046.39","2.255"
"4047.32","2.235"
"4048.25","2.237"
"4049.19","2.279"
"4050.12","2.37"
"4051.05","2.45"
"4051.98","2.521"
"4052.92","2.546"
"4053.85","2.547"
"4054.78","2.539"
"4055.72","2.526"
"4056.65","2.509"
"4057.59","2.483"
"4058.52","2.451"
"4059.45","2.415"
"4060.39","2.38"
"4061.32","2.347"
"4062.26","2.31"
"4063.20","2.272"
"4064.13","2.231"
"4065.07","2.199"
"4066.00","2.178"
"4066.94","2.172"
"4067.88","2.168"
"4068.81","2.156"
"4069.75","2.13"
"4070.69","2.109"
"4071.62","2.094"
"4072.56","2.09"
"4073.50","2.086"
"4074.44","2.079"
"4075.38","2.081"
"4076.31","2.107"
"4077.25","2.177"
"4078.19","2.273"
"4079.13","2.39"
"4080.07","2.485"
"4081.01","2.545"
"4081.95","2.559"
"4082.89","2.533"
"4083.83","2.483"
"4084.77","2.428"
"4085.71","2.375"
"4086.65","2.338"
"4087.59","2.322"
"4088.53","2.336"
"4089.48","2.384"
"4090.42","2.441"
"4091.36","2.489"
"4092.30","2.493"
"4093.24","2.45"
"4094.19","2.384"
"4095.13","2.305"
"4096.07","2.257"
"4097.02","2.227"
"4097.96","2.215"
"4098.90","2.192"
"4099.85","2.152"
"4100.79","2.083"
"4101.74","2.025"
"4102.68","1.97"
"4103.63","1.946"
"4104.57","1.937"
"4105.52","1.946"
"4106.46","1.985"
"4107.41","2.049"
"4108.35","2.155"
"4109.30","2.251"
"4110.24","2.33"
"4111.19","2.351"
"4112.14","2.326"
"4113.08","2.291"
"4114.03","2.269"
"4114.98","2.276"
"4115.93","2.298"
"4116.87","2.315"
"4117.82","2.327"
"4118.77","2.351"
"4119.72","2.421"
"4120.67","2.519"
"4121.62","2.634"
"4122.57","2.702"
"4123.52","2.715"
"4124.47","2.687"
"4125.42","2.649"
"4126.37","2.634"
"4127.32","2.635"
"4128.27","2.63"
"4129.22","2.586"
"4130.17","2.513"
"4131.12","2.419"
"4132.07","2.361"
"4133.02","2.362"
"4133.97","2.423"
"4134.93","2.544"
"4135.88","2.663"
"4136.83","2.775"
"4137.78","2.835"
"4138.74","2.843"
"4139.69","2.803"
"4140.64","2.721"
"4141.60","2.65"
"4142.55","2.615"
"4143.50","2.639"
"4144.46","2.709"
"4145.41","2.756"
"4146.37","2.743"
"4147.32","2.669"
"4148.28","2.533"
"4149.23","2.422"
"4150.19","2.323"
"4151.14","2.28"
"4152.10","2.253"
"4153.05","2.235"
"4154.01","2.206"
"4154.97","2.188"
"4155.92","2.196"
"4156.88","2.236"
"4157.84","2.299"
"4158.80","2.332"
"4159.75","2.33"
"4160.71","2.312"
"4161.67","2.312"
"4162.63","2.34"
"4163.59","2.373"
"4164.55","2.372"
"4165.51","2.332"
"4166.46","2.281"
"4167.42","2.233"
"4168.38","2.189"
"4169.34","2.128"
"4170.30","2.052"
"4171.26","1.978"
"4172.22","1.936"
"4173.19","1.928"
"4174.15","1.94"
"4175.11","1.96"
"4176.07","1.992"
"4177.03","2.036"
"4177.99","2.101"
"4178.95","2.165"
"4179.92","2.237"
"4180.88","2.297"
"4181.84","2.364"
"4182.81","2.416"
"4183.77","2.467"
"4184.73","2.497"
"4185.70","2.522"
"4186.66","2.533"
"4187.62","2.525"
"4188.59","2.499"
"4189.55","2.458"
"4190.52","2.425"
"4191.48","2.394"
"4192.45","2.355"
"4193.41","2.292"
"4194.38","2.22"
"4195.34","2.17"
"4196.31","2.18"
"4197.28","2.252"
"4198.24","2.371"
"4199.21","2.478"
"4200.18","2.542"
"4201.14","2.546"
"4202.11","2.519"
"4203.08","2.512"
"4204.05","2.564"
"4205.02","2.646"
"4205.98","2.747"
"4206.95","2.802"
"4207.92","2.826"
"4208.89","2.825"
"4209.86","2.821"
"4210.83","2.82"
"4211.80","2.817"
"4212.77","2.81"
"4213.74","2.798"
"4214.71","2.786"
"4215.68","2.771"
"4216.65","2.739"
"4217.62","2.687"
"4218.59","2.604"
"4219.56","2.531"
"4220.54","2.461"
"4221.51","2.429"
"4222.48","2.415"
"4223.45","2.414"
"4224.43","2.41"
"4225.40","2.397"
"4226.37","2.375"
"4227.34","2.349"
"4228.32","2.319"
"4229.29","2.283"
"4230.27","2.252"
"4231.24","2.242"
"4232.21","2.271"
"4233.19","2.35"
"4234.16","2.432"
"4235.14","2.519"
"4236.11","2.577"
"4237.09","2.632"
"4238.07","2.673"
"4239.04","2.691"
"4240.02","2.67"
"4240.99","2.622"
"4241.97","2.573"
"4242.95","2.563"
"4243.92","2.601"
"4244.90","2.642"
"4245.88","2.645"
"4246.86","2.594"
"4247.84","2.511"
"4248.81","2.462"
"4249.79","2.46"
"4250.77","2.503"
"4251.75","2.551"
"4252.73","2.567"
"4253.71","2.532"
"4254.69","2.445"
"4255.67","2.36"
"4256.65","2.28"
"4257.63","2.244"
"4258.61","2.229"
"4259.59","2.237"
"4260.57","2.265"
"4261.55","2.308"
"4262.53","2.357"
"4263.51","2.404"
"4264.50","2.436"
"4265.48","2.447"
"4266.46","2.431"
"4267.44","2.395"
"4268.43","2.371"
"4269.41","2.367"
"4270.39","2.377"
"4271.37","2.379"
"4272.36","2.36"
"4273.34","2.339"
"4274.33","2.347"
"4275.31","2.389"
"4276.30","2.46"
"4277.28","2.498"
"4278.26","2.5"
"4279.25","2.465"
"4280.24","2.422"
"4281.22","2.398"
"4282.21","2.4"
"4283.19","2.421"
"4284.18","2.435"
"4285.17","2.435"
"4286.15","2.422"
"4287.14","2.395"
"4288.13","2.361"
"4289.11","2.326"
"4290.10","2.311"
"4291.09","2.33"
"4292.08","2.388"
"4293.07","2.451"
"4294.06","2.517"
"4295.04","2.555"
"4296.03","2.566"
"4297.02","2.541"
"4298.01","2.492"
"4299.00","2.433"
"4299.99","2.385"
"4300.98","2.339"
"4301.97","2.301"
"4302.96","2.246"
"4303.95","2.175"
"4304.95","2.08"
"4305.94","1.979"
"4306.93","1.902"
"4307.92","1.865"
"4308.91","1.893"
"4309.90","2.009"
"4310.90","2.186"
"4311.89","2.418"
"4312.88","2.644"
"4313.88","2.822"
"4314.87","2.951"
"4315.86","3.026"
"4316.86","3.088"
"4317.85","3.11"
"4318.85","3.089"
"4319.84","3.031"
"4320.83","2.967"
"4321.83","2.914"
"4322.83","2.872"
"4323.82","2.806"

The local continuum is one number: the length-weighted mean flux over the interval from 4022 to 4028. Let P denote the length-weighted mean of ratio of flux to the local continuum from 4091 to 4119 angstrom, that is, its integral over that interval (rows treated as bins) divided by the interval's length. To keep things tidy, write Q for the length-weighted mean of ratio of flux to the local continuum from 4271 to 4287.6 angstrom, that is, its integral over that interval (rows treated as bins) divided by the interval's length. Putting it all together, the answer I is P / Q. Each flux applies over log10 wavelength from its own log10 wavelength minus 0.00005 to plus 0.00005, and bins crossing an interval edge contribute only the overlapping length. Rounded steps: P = 0.95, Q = 1.03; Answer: 0.92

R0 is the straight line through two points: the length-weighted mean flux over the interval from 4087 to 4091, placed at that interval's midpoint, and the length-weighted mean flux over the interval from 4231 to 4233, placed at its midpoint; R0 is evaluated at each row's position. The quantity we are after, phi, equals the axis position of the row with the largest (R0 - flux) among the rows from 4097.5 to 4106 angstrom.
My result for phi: 4104.57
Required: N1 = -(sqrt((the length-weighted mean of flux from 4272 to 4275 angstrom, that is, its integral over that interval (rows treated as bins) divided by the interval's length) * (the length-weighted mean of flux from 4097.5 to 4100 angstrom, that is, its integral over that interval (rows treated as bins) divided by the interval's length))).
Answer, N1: -2.27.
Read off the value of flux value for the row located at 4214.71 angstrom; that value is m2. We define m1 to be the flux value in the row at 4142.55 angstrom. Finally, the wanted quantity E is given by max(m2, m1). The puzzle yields 2.8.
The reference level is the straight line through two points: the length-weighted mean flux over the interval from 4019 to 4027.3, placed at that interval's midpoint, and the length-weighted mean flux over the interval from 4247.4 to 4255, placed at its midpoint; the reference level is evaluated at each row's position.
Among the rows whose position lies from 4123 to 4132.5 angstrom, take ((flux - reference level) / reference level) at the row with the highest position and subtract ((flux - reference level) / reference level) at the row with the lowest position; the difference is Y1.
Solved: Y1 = -0.15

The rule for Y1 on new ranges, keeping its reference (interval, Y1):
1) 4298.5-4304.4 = -0.10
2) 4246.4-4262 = -0.12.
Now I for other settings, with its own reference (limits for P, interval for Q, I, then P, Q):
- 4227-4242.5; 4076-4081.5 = 1.06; 1.06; 1.00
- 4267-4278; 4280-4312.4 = 1.03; 1.02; 0.99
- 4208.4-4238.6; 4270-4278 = 1.06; 1.09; 1.03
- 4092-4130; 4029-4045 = 1.01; 1.00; 0.98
